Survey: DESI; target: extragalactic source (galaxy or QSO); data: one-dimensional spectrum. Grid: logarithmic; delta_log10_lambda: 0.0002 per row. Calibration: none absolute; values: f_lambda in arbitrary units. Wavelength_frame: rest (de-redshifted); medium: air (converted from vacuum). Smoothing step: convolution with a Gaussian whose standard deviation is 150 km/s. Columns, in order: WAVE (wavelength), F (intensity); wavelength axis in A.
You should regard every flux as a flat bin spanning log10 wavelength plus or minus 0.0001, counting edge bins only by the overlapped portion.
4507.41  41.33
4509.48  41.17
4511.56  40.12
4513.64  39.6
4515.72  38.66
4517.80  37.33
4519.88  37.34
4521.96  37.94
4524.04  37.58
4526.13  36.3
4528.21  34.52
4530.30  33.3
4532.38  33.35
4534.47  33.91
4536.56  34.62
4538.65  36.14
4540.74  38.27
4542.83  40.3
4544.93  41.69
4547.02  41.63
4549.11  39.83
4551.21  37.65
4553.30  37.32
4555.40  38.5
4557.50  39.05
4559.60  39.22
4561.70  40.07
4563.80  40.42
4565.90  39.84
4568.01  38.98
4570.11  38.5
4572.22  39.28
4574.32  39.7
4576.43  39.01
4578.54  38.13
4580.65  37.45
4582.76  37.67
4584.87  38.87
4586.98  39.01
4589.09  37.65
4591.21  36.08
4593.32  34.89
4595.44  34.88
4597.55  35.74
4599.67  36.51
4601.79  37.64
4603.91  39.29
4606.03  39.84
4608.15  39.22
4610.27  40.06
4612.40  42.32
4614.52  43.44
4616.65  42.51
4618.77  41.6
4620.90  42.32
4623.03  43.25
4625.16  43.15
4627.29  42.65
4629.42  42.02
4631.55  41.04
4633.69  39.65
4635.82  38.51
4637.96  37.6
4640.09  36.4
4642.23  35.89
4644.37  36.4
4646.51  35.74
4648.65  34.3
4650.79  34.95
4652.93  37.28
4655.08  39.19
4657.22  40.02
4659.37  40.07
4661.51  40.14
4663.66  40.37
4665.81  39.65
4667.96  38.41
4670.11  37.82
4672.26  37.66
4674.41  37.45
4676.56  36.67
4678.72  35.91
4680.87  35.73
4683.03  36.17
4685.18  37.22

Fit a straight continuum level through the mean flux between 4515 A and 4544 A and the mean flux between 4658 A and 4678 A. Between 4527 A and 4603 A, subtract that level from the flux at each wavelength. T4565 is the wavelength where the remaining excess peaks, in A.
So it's 4544.93 A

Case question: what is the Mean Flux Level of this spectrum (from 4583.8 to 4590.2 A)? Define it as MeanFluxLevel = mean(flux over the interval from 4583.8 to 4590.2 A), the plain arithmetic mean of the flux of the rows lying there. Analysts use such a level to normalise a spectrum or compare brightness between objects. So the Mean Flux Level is 38.5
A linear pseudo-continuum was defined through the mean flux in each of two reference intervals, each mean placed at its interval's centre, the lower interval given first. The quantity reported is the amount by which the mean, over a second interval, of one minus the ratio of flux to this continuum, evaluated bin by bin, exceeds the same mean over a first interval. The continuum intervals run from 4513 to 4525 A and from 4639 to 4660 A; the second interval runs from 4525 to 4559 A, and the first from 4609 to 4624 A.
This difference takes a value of 0.15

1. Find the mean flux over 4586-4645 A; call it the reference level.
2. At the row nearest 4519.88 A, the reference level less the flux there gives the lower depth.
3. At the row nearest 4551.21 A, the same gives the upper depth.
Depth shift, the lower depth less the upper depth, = 0.3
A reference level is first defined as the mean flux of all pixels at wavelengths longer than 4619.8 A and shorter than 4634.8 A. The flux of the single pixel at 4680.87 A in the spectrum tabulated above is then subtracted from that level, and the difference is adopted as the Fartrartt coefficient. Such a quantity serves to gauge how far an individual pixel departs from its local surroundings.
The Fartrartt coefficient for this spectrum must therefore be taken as 6.3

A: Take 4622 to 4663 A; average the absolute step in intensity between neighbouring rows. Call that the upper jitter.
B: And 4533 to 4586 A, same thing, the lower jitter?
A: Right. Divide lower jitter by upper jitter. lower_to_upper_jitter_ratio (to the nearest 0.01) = 1.05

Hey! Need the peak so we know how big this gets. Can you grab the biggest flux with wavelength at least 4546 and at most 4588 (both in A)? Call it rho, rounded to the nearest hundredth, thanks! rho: 41.63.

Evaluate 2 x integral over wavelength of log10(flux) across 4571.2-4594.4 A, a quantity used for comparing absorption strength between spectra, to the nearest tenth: 73.3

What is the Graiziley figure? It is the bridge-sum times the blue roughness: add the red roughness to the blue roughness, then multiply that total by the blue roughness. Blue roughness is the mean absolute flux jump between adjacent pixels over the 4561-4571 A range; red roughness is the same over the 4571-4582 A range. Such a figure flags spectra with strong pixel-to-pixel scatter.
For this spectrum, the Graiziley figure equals 0.70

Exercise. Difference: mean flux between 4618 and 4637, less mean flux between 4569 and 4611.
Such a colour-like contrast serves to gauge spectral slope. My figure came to 3.6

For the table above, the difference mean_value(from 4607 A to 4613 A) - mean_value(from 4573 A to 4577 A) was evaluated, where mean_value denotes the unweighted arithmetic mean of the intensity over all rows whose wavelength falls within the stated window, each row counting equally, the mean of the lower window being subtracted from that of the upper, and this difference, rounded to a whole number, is 1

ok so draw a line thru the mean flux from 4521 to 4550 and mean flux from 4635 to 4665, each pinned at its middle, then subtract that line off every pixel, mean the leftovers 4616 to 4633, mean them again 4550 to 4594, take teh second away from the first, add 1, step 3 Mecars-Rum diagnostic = 5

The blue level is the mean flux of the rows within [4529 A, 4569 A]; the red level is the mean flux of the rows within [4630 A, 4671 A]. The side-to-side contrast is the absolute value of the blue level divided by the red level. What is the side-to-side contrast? 1.00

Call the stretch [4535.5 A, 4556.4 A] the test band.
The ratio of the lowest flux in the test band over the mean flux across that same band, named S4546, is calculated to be 0.897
